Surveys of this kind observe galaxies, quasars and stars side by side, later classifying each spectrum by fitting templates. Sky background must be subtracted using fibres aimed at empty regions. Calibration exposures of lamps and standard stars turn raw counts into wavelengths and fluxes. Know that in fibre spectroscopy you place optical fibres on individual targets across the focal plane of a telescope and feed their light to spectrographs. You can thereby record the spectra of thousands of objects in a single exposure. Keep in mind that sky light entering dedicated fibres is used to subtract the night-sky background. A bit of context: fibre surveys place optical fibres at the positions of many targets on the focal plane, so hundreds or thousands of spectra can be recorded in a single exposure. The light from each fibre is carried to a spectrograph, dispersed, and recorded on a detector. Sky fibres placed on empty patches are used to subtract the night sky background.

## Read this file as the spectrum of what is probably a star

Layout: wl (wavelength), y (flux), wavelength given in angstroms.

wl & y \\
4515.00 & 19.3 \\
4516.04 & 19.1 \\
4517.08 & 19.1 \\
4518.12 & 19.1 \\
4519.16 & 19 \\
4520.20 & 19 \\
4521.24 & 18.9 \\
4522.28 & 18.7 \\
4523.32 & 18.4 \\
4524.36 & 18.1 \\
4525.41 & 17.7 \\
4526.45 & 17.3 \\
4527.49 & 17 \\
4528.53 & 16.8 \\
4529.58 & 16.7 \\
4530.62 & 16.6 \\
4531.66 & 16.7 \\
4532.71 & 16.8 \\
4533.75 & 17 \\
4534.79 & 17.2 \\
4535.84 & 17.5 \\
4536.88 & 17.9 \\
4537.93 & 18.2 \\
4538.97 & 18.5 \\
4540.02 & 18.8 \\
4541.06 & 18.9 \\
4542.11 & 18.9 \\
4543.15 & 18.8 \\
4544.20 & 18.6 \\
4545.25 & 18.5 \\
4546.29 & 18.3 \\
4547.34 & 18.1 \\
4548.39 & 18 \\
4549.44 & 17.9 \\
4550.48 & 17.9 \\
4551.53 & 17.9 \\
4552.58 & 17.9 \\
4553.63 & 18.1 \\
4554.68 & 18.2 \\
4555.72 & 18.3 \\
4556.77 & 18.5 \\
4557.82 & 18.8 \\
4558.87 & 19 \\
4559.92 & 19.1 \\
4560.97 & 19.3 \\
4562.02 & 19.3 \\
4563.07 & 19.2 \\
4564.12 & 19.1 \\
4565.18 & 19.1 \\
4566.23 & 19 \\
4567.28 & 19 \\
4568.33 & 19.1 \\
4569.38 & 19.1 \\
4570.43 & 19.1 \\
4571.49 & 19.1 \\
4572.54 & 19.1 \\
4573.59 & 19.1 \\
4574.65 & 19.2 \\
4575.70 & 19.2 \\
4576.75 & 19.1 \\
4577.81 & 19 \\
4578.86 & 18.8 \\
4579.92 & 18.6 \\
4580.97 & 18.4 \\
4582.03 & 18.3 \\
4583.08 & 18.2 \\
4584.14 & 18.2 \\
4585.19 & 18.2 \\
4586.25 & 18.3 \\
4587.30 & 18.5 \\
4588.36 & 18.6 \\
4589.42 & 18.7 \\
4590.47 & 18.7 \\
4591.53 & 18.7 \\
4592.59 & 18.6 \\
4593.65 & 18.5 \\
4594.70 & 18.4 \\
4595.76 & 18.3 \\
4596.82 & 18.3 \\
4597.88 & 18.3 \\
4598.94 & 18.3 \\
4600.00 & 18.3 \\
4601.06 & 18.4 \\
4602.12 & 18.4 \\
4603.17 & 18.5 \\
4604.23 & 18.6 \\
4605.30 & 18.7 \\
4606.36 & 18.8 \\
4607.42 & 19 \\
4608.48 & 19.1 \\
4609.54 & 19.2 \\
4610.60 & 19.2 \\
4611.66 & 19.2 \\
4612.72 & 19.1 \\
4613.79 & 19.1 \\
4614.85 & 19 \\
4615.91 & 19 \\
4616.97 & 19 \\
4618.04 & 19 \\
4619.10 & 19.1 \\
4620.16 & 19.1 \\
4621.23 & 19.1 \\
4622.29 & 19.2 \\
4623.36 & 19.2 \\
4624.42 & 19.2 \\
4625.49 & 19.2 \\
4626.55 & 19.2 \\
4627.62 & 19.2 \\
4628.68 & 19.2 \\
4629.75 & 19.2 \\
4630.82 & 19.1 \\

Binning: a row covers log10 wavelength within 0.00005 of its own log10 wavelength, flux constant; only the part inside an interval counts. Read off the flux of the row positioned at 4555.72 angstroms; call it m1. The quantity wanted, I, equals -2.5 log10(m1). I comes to -3.16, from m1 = 18.3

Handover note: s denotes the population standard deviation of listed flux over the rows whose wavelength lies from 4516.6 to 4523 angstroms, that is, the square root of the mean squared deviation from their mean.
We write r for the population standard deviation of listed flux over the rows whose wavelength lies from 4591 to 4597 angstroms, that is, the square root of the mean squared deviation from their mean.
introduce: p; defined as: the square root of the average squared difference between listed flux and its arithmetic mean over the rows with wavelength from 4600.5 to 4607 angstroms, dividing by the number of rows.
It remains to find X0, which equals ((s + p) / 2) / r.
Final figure 1.0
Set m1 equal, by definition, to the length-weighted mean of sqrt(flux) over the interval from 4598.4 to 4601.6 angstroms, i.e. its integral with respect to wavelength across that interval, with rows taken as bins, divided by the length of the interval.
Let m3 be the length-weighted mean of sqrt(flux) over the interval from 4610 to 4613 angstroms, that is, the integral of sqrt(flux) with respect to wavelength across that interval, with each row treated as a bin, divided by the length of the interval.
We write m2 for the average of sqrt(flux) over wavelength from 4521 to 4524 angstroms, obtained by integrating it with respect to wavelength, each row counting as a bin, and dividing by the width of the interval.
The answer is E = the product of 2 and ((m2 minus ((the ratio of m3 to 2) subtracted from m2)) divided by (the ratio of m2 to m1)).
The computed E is 4.34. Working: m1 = 4.28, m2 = 4.32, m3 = 4.39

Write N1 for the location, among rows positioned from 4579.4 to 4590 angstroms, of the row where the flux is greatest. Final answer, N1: 4589.42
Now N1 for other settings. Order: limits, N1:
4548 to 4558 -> 4557.82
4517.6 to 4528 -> 4518.12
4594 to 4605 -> 4604.23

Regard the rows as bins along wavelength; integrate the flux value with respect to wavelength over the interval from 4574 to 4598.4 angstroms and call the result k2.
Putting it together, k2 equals 453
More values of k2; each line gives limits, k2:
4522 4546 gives 427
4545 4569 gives 446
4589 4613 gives 448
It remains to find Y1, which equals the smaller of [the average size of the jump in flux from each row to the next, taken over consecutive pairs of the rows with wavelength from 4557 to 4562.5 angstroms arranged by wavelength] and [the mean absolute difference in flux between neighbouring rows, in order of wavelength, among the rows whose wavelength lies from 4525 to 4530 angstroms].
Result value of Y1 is 0.125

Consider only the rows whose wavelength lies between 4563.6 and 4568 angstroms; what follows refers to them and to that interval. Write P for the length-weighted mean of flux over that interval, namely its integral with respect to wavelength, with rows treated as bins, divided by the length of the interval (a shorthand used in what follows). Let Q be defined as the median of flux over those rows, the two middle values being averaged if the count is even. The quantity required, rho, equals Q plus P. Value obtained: 38.1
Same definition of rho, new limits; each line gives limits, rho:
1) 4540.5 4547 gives 37.4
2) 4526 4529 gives 34.1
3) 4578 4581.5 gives 37.2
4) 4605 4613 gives 38.2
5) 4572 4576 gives 38.3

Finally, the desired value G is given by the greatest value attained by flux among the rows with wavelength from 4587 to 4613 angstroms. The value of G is 19.2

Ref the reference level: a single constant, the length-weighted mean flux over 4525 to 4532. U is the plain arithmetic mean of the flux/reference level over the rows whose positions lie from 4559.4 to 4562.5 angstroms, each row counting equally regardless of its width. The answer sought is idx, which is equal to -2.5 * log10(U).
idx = -0.135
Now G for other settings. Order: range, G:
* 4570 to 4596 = 19.2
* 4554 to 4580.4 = 19.3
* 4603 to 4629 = 19.2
